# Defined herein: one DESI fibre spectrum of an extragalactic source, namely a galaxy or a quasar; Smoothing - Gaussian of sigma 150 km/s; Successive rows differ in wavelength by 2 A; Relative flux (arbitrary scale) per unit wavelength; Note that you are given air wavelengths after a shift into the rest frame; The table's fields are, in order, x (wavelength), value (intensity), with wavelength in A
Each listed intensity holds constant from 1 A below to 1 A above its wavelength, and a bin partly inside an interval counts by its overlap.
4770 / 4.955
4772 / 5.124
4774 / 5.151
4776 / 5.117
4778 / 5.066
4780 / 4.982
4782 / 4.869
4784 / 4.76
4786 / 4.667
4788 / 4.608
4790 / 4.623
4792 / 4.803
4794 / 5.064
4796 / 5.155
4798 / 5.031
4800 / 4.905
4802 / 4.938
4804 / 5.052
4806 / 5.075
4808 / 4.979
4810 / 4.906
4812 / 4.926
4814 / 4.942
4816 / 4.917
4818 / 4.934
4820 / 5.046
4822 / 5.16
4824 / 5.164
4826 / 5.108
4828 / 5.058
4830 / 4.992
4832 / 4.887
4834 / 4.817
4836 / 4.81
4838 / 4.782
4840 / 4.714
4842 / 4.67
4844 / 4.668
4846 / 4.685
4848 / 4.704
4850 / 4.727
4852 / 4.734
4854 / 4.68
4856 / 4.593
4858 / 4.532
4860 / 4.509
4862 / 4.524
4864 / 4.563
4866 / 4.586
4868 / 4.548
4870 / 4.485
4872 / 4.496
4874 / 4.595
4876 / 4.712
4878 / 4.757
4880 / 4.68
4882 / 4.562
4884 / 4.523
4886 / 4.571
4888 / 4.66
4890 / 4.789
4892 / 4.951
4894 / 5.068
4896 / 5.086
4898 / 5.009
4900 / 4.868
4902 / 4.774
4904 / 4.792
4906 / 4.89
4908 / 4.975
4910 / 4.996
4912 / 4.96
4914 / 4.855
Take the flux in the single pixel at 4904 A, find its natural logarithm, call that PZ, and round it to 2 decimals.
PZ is 1.57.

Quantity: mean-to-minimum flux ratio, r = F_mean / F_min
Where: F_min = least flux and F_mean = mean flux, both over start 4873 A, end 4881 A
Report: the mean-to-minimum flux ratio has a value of 1.020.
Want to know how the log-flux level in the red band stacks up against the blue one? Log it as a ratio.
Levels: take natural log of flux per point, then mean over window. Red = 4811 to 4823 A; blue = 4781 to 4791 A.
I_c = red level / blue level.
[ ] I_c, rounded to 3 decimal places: 1.038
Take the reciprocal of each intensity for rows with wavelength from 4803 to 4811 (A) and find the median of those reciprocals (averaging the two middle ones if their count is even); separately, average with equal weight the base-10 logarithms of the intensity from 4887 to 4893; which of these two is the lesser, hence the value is 0.199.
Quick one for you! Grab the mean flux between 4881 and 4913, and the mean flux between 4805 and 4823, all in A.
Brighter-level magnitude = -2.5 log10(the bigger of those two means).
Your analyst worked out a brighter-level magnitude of -1.74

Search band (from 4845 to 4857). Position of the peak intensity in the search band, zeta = 4852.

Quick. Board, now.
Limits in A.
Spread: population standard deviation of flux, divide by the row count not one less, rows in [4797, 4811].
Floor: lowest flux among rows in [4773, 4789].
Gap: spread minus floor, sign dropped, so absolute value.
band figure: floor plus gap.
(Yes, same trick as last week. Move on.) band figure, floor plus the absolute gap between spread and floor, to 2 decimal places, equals 9.15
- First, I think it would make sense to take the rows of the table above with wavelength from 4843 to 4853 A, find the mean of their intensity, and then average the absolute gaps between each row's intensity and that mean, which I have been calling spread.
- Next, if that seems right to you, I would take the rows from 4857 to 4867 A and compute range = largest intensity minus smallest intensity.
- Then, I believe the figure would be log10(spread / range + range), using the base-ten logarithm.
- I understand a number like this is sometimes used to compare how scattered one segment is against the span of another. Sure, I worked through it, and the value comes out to -0.4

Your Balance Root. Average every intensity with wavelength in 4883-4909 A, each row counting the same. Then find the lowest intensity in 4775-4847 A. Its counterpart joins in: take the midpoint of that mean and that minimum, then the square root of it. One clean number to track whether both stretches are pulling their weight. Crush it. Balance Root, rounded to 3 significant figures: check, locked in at 2.17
